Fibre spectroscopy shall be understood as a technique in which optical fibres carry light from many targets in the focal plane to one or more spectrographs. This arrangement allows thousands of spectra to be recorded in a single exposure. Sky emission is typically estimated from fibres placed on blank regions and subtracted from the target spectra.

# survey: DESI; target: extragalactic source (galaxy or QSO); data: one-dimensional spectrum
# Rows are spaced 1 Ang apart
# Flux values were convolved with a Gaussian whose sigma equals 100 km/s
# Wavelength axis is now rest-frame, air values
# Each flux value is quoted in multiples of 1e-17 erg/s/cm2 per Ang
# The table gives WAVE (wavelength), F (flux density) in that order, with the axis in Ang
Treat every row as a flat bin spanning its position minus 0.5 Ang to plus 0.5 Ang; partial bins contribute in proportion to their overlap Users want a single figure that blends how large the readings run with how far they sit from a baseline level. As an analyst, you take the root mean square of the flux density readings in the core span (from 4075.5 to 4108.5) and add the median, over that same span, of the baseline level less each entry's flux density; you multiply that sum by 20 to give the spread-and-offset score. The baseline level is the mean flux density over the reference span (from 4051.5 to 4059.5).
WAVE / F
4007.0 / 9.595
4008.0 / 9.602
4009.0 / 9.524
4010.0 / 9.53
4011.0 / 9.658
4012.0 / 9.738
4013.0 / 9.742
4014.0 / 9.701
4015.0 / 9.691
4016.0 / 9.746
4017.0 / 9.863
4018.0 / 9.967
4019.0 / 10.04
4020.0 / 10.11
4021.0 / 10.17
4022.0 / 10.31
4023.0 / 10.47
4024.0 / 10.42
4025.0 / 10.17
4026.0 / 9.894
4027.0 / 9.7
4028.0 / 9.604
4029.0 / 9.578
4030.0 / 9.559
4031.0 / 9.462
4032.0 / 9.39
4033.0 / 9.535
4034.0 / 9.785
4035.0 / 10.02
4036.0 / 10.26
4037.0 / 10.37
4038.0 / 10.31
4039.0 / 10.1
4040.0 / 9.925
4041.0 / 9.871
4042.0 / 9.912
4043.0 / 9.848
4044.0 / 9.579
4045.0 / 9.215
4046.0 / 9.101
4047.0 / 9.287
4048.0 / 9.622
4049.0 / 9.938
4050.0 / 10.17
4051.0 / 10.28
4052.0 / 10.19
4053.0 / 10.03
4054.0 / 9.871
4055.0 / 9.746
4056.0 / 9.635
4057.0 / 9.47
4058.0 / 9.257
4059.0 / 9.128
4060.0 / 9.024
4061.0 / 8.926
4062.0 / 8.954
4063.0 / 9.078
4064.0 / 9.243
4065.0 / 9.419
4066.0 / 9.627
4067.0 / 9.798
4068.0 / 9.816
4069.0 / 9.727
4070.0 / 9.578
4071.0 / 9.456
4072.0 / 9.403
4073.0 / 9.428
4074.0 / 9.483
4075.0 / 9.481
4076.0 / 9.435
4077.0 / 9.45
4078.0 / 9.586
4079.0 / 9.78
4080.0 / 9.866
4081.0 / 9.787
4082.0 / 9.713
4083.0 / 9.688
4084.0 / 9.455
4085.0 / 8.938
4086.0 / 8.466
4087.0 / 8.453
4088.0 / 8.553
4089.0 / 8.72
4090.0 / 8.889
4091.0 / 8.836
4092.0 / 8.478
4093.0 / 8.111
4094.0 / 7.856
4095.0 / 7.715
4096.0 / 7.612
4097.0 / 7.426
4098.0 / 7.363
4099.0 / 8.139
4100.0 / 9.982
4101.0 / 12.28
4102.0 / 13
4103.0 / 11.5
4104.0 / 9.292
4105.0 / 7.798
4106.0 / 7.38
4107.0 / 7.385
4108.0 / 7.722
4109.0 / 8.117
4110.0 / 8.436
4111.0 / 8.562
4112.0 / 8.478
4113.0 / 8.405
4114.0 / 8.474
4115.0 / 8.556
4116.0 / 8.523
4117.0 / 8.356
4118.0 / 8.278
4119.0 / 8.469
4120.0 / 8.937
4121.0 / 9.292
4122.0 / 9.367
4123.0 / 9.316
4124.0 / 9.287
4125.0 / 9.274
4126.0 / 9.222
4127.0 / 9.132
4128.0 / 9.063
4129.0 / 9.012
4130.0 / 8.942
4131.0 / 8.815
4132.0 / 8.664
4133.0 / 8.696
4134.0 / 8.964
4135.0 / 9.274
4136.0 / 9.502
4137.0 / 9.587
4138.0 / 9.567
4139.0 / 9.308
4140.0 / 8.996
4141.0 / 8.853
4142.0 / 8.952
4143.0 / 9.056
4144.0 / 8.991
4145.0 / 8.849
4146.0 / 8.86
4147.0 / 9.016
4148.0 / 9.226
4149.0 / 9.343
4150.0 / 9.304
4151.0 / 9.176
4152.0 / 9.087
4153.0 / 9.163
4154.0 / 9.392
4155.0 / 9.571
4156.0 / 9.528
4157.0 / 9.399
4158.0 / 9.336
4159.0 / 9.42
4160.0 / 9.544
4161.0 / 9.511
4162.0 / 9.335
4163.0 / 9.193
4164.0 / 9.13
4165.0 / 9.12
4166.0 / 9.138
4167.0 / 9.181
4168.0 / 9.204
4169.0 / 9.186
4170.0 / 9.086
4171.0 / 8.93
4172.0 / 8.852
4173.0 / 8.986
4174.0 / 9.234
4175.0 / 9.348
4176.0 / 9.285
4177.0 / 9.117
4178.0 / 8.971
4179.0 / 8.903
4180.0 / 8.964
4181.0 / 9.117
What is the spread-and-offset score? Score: 198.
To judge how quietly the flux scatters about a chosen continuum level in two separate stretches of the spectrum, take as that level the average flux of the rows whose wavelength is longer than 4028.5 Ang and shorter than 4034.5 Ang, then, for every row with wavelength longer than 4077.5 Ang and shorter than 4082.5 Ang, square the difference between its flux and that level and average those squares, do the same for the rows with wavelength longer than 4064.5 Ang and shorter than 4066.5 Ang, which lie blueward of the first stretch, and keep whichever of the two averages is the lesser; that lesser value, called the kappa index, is 0.01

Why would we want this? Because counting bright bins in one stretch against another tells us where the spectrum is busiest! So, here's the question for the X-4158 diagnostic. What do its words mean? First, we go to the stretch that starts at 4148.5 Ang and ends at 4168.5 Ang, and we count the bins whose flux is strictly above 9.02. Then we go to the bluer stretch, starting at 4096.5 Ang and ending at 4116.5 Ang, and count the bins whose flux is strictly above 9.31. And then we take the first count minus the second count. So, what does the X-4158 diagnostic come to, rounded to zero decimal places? 16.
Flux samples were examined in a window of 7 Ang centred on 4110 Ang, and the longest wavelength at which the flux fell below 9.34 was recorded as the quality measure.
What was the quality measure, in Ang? 4113.0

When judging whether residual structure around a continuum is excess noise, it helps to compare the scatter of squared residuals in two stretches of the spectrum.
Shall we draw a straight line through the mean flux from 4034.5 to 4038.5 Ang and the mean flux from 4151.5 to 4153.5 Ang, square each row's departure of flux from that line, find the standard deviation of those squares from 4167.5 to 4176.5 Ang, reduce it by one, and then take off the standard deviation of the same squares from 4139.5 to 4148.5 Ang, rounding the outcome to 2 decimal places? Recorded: -0.98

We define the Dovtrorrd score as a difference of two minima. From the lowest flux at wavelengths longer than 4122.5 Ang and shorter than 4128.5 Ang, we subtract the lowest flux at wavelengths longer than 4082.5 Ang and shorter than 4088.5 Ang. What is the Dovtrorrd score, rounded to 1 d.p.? 0.6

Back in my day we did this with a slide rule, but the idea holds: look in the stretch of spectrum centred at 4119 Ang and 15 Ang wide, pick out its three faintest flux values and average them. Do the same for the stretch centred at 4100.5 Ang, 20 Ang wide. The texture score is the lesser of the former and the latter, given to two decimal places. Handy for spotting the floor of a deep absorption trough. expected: 7.38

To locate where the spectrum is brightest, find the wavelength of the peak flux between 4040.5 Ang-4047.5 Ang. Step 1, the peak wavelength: 4042.0 Ang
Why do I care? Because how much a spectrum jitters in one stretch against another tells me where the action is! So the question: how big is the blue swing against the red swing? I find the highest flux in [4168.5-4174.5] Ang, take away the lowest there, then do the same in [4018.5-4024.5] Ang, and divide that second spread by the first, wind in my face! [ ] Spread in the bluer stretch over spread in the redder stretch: 1.1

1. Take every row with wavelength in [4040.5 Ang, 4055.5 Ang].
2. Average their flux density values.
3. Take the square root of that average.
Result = 3.13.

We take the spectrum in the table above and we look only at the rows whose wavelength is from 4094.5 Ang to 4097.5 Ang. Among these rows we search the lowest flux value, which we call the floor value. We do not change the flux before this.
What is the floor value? 7.426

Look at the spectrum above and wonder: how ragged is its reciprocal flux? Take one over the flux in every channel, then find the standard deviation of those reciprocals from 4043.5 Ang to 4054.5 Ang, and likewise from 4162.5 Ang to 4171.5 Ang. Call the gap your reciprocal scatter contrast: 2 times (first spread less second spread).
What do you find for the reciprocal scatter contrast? 0.007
